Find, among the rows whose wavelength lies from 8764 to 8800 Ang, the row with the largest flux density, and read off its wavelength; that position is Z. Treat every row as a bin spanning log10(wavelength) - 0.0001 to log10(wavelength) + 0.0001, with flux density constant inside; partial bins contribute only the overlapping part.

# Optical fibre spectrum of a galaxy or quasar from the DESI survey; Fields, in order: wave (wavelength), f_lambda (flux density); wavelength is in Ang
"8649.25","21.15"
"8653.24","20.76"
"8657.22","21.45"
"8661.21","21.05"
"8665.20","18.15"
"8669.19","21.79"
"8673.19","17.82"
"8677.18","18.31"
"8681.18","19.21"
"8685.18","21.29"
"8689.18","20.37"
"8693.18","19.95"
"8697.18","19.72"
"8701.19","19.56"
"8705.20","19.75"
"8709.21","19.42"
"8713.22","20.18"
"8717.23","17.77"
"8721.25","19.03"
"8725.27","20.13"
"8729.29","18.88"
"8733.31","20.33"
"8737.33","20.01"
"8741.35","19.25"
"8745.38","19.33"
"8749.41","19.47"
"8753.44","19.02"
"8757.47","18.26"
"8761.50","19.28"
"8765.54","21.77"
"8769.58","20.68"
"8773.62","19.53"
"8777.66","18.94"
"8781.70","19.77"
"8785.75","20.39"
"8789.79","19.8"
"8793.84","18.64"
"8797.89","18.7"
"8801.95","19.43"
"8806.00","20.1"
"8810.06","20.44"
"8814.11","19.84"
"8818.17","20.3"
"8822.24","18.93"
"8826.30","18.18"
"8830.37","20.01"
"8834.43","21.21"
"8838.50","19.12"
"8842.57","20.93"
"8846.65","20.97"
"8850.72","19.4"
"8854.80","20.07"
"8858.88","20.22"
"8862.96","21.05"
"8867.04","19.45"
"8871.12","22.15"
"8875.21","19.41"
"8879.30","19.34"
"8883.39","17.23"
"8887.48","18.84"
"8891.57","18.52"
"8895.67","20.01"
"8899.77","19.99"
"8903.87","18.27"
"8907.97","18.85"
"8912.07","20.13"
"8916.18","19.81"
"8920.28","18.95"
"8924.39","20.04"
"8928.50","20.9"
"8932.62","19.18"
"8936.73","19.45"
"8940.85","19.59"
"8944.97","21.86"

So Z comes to 8765.54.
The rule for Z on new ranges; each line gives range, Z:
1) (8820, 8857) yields 8834.43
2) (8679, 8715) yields 8685.18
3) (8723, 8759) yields 8733.31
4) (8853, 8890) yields 8871.12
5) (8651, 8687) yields 8669.19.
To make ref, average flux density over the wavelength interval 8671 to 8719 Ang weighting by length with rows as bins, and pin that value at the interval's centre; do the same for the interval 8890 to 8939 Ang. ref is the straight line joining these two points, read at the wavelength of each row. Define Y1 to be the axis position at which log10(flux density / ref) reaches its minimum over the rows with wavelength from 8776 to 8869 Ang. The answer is 8826.30 Ang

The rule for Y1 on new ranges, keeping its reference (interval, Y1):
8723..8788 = 8757.47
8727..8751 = 8729.29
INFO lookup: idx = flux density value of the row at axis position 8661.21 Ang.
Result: 21.05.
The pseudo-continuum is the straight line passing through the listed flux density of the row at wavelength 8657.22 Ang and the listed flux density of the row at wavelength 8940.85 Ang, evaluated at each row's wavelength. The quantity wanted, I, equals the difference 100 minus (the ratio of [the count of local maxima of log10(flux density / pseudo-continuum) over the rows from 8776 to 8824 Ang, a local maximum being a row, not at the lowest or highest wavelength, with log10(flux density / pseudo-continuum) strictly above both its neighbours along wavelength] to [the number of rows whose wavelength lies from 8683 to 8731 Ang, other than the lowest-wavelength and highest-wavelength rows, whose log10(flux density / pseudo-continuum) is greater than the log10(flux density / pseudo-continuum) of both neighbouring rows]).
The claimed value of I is 99.0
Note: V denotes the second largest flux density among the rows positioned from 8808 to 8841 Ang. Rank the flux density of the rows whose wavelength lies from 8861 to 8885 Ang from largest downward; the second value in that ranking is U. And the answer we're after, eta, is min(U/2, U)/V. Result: 0.515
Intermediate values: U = 21.05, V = 20.44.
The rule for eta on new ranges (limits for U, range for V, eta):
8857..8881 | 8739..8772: 0.509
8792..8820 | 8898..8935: 0.504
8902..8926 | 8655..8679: 0.467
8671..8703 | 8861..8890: 0.484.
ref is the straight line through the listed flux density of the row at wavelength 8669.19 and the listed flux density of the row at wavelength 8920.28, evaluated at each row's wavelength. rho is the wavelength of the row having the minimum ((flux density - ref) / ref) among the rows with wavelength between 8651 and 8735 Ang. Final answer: 8673.19 Ang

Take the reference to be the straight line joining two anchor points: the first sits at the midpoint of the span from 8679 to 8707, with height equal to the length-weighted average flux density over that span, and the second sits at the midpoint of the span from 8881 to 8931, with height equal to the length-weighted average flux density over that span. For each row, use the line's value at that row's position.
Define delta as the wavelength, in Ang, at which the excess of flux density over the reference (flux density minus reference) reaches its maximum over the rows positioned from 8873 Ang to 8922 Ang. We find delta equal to 8912.07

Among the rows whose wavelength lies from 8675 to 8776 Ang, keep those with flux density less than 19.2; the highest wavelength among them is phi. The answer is 8757.47 Ang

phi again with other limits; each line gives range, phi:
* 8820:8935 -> 8932.62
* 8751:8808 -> 8797.89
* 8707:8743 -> 8729.29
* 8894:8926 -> 8920.28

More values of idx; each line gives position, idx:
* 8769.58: 20.68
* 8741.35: 19.25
